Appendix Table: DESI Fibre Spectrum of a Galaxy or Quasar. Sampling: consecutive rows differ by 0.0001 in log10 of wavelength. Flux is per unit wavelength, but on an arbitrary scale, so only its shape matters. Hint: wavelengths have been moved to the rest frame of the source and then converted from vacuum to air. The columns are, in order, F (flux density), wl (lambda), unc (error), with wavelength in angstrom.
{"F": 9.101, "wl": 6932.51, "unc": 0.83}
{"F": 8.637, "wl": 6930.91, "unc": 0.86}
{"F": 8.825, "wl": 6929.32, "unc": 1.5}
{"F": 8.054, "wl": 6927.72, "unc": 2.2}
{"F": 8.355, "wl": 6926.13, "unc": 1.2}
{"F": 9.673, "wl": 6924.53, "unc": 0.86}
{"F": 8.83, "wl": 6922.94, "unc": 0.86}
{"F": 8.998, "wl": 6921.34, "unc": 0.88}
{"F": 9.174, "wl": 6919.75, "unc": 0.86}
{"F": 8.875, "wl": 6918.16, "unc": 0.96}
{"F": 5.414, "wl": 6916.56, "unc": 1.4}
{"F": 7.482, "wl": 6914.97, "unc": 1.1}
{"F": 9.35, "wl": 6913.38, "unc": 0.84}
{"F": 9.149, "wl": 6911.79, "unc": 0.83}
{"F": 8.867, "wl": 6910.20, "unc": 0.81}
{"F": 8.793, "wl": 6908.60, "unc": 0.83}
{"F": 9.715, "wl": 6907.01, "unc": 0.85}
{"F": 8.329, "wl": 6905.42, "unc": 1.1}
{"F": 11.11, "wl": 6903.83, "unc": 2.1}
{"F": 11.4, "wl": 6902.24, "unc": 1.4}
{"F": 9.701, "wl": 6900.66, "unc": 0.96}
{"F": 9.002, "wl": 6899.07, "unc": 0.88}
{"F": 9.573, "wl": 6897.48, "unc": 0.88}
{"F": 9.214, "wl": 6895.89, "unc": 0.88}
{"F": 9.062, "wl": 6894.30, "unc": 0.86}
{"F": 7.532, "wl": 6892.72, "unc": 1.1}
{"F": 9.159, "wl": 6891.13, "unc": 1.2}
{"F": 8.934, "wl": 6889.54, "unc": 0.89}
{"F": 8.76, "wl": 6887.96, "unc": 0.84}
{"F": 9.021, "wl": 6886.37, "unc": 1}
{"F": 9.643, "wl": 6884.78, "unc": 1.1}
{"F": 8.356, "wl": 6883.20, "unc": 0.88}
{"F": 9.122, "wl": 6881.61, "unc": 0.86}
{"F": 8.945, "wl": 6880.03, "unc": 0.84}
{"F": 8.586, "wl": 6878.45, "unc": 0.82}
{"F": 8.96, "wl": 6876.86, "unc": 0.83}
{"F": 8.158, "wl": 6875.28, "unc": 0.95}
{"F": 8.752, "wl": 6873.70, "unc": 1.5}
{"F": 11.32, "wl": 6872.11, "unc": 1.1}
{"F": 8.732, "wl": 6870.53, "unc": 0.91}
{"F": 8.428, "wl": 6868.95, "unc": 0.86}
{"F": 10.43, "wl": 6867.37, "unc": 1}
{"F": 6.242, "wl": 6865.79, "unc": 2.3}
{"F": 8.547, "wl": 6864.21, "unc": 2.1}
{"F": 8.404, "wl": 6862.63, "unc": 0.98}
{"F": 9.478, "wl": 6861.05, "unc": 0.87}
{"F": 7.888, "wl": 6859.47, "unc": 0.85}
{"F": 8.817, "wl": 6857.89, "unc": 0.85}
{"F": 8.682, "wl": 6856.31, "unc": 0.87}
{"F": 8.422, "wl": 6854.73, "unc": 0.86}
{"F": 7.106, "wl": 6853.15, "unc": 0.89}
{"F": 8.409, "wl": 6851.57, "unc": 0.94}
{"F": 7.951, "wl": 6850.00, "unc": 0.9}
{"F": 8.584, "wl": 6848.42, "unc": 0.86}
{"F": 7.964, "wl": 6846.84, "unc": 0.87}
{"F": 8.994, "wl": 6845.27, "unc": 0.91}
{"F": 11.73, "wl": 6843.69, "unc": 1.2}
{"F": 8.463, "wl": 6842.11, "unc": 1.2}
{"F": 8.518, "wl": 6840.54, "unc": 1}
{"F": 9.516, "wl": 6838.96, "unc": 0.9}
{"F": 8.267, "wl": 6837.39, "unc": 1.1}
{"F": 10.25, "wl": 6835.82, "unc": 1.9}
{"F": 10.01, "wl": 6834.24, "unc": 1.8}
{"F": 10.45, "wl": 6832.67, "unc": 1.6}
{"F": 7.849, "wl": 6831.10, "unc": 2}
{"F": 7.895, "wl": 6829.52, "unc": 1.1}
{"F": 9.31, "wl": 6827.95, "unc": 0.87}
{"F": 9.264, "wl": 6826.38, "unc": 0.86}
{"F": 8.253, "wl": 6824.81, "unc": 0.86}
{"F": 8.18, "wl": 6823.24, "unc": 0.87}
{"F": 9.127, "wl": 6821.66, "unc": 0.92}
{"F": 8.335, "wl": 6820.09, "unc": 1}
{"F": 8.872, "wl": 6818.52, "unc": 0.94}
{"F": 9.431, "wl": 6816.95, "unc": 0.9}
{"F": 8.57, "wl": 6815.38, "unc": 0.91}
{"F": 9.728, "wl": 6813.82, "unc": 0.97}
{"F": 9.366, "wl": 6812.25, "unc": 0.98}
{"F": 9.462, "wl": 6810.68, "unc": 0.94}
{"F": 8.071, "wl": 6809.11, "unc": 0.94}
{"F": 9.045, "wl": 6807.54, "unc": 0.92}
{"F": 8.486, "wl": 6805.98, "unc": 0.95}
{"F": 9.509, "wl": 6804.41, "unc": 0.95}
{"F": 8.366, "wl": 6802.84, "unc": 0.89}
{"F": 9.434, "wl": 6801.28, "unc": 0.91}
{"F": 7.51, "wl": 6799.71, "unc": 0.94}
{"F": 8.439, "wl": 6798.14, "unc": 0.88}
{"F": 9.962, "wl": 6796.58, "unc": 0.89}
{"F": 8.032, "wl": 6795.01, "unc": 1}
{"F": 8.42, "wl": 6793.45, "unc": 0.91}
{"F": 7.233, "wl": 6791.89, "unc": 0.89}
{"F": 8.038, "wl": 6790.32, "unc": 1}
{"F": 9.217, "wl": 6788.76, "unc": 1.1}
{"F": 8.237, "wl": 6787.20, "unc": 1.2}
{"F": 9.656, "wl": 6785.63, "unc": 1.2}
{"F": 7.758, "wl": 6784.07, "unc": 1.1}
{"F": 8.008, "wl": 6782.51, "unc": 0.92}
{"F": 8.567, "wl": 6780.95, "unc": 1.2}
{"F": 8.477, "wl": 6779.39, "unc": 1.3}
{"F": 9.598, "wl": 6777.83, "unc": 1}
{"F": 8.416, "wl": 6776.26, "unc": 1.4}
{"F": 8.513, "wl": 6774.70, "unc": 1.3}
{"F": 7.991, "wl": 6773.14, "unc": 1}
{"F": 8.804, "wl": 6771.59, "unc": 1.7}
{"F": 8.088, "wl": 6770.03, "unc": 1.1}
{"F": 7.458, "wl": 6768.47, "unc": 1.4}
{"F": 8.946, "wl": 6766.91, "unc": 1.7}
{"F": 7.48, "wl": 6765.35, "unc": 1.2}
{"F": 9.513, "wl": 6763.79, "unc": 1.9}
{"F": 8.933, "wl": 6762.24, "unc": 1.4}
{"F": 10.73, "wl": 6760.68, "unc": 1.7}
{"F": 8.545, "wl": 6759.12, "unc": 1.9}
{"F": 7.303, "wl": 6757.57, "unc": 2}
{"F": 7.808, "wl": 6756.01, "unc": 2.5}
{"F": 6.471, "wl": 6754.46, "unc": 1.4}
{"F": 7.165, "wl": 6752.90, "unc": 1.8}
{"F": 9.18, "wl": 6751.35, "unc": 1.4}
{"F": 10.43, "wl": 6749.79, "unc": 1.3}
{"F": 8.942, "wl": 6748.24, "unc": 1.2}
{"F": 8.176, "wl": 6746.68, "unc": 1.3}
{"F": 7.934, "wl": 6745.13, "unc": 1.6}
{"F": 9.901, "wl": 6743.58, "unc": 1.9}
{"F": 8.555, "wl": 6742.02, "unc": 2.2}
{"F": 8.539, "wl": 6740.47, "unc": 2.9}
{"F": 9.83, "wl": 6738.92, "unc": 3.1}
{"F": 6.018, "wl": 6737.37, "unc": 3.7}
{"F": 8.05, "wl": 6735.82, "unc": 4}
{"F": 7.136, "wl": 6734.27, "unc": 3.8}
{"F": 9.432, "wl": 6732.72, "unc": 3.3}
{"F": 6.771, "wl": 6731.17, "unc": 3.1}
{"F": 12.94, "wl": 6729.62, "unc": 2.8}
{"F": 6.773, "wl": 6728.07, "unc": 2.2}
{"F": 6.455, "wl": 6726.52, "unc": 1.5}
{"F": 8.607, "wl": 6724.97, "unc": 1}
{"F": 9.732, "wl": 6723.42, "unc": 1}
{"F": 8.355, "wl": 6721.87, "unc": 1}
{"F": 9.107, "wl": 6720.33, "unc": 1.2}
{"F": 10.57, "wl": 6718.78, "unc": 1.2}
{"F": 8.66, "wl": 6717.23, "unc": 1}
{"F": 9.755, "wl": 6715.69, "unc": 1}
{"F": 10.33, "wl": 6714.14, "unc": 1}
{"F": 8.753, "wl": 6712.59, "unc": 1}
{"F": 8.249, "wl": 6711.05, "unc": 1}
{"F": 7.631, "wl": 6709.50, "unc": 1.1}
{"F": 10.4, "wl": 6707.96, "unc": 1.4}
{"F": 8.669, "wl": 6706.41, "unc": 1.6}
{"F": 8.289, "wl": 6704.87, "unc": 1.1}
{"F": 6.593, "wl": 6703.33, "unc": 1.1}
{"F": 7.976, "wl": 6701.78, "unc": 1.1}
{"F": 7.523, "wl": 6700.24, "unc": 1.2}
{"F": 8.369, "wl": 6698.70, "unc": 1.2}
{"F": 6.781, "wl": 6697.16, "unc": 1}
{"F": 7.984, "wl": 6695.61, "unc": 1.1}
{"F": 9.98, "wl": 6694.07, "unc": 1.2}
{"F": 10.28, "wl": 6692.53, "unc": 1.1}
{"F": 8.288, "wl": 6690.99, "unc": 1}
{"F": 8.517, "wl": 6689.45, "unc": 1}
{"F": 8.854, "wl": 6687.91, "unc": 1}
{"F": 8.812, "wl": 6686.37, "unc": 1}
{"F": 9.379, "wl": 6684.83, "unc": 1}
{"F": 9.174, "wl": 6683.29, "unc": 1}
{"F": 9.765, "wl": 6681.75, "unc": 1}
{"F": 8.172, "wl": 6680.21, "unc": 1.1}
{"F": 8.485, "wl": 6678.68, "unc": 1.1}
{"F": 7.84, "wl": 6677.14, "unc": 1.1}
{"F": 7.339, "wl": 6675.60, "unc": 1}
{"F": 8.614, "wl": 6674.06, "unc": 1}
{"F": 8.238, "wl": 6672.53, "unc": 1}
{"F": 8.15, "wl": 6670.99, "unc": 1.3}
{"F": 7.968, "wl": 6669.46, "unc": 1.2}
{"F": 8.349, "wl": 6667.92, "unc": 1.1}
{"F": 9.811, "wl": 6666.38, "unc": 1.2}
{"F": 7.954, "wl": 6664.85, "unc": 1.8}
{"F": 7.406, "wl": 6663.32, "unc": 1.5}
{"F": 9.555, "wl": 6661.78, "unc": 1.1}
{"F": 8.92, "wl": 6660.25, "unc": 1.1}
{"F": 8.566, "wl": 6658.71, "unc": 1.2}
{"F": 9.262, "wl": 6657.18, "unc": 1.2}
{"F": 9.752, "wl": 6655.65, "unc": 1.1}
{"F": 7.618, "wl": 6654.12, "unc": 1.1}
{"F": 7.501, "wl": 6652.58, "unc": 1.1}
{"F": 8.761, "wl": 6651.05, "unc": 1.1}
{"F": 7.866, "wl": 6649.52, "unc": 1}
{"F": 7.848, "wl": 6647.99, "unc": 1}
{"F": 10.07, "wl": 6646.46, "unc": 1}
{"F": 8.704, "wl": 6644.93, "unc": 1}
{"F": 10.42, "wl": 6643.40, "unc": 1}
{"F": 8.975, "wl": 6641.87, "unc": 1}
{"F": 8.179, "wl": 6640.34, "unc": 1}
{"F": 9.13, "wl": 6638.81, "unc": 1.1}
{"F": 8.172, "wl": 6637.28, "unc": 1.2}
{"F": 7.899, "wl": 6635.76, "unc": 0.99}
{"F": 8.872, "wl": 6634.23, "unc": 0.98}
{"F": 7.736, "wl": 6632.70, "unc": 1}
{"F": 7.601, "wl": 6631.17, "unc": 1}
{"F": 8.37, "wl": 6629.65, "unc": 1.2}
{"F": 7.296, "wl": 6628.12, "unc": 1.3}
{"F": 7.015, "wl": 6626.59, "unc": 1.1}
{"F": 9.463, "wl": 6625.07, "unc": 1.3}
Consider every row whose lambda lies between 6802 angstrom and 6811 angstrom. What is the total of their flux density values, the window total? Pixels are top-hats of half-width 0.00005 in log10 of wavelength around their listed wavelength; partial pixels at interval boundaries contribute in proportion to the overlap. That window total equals 52.9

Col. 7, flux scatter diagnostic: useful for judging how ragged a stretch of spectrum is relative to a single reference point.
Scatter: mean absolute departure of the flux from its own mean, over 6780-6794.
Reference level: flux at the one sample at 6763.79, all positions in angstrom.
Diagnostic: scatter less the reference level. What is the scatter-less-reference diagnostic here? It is -9.0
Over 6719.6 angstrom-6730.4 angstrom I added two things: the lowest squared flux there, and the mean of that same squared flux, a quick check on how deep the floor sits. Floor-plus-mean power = 124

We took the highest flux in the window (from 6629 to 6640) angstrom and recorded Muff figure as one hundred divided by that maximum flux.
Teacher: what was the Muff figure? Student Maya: 11.0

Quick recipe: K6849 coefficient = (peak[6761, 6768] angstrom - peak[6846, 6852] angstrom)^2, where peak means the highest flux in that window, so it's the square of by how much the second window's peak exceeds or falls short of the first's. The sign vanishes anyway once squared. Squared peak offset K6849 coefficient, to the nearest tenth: 0.9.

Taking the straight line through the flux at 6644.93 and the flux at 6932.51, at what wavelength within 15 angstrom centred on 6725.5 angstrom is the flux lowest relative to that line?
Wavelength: 6726.52 angstrom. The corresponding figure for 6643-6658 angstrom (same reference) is 6652.58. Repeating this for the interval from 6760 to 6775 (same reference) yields 6768.47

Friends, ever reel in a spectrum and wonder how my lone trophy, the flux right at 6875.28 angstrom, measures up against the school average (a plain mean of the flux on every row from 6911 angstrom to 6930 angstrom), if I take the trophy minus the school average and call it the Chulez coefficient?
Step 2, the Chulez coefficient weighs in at -0.4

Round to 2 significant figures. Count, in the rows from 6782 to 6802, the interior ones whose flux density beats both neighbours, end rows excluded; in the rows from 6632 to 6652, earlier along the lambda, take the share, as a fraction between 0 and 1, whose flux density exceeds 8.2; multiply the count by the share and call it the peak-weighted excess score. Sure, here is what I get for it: 2.2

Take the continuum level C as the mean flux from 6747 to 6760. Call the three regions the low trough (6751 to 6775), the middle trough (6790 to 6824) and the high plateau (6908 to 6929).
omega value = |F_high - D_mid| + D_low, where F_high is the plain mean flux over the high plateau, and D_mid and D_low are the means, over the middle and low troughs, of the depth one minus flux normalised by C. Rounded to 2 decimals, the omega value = 8.59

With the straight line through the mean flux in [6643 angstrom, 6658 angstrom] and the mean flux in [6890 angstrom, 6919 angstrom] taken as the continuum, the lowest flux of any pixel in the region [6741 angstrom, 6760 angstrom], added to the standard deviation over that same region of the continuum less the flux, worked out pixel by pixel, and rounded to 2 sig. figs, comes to 7.6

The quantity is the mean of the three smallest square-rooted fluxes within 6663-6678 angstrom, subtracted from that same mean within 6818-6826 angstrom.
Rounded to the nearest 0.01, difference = 0.13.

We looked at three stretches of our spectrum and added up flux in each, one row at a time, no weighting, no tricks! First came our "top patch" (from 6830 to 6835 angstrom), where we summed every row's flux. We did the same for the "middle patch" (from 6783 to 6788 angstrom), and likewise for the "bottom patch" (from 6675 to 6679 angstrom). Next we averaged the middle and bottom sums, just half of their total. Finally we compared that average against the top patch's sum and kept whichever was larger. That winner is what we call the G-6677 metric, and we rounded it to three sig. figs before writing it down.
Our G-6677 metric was 28.3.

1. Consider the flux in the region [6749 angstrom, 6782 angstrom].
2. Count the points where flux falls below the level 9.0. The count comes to 16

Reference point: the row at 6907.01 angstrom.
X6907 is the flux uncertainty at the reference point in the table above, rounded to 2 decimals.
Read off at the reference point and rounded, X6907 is 0.85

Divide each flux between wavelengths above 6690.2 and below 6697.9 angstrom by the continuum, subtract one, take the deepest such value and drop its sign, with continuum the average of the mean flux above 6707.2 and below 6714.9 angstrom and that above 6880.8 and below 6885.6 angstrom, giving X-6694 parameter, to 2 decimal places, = 0.25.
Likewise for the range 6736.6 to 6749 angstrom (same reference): 0.34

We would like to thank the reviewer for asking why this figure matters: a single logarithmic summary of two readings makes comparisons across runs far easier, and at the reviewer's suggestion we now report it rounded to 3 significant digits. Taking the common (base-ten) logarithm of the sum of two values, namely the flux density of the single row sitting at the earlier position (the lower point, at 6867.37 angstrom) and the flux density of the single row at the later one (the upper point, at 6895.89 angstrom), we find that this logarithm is 1.29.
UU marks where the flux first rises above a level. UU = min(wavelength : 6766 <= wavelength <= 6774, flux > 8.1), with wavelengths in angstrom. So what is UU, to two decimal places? 6766.91 angstrom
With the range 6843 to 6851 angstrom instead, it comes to 6843.69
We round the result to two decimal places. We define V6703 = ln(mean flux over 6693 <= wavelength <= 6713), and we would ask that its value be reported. 2.11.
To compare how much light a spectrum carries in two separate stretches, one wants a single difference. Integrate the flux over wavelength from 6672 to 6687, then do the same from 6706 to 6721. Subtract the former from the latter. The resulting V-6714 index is 10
